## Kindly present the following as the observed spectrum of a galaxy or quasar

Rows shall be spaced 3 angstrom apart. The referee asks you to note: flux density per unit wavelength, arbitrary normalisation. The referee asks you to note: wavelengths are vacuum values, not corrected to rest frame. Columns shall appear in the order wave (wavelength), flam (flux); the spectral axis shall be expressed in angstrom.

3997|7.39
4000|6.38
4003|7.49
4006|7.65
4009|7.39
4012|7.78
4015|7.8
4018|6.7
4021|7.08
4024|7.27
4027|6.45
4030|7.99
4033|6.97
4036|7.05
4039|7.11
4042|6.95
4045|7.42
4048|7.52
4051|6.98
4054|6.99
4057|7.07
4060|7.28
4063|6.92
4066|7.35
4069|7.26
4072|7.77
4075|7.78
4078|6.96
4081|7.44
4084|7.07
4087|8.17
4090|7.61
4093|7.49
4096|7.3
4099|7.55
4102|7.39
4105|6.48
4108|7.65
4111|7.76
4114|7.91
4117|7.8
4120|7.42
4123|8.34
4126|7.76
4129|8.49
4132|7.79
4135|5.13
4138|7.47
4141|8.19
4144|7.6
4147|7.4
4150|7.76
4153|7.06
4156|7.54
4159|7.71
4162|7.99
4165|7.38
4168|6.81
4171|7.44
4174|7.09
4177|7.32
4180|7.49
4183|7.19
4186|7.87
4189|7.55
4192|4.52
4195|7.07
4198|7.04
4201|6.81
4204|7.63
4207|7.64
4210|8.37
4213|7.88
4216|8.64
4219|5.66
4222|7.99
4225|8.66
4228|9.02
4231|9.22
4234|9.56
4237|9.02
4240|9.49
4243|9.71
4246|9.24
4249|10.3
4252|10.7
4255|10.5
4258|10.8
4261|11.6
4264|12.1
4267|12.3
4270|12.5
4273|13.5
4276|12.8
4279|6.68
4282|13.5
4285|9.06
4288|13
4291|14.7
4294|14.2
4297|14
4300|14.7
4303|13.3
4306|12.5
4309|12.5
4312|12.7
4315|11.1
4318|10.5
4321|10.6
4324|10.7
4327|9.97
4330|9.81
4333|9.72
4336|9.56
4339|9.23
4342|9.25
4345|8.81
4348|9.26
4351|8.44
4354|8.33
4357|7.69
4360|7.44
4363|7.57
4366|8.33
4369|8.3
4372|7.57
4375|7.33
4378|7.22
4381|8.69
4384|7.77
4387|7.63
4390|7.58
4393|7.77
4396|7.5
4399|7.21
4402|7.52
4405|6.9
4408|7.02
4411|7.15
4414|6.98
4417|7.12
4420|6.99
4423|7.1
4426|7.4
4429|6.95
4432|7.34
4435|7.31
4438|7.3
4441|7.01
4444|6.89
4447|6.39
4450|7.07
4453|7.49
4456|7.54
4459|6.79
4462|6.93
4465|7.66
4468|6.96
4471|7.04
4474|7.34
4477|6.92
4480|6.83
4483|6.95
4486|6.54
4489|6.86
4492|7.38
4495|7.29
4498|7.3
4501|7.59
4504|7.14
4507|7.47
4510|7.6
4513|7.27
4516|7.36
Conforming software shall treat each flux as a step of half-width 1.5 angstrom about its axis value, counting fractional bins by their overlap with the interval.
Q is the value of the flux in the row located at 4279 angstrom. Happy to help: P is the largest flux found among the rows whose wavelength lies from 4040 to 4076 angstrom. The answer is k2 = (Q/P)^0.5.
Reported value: 0.93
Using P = 7.78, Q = 6.68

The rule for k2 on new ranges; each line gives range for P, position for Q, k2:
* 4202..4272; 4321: 0.92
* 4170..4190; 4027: 0.91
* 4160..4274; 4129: 0.79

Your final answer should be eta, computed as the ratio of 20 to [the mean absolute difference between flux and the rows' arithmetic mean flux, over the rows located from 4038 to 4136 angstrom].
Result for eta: 50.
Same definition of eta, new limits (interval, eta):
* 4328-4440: 28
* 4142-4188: 81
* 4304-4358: 17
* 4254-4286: 13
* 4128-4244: 26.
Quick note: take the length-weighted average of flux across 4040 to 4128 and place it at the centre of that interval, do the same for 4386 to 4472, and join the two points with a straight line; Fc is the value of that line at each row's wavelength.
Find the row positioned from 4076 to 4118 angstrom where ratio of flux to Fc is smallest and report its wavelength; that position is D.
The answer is 4105 angstrom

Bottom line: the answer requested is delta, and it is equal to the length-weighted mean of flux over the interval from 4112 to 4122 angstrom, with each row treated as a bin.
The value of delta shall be 7.7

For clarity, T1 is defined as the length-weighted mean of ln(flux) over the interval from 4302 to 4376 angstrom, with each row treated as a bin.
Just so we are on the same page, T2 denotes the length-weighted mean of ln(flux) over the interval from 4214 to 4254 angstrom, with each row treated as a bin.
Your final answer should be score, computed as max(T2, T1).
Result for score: 2.25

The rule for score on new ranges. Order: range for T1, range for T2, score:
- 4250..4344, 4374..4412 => 2.43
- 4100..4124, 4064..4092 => 2.02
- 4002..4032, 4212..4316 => 2.37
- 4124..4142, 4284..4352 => 2.40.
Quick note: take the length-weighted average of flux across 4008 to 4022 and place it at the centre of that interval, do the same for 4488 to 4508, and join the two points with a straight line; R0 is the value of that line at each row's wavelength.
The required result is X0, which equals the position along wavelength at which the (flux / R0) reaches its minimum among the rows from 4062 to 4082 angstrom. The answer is 4063 angstrom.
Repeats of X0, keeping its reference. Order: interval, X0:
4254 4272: 4255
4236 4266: 4237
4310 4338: 4336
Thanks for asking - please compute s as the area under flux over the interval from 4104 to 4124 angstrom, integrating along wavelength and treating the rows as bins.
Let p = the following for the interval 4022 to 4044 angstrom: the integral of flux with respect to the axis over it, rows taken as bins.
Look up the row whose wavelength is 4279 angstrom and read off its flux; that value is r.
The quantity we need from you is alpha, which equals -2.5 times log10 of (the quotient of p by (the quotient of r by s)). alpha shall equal -8.9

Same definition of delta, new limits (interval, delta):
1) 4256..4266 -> 11.5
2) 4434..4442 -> 7.2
